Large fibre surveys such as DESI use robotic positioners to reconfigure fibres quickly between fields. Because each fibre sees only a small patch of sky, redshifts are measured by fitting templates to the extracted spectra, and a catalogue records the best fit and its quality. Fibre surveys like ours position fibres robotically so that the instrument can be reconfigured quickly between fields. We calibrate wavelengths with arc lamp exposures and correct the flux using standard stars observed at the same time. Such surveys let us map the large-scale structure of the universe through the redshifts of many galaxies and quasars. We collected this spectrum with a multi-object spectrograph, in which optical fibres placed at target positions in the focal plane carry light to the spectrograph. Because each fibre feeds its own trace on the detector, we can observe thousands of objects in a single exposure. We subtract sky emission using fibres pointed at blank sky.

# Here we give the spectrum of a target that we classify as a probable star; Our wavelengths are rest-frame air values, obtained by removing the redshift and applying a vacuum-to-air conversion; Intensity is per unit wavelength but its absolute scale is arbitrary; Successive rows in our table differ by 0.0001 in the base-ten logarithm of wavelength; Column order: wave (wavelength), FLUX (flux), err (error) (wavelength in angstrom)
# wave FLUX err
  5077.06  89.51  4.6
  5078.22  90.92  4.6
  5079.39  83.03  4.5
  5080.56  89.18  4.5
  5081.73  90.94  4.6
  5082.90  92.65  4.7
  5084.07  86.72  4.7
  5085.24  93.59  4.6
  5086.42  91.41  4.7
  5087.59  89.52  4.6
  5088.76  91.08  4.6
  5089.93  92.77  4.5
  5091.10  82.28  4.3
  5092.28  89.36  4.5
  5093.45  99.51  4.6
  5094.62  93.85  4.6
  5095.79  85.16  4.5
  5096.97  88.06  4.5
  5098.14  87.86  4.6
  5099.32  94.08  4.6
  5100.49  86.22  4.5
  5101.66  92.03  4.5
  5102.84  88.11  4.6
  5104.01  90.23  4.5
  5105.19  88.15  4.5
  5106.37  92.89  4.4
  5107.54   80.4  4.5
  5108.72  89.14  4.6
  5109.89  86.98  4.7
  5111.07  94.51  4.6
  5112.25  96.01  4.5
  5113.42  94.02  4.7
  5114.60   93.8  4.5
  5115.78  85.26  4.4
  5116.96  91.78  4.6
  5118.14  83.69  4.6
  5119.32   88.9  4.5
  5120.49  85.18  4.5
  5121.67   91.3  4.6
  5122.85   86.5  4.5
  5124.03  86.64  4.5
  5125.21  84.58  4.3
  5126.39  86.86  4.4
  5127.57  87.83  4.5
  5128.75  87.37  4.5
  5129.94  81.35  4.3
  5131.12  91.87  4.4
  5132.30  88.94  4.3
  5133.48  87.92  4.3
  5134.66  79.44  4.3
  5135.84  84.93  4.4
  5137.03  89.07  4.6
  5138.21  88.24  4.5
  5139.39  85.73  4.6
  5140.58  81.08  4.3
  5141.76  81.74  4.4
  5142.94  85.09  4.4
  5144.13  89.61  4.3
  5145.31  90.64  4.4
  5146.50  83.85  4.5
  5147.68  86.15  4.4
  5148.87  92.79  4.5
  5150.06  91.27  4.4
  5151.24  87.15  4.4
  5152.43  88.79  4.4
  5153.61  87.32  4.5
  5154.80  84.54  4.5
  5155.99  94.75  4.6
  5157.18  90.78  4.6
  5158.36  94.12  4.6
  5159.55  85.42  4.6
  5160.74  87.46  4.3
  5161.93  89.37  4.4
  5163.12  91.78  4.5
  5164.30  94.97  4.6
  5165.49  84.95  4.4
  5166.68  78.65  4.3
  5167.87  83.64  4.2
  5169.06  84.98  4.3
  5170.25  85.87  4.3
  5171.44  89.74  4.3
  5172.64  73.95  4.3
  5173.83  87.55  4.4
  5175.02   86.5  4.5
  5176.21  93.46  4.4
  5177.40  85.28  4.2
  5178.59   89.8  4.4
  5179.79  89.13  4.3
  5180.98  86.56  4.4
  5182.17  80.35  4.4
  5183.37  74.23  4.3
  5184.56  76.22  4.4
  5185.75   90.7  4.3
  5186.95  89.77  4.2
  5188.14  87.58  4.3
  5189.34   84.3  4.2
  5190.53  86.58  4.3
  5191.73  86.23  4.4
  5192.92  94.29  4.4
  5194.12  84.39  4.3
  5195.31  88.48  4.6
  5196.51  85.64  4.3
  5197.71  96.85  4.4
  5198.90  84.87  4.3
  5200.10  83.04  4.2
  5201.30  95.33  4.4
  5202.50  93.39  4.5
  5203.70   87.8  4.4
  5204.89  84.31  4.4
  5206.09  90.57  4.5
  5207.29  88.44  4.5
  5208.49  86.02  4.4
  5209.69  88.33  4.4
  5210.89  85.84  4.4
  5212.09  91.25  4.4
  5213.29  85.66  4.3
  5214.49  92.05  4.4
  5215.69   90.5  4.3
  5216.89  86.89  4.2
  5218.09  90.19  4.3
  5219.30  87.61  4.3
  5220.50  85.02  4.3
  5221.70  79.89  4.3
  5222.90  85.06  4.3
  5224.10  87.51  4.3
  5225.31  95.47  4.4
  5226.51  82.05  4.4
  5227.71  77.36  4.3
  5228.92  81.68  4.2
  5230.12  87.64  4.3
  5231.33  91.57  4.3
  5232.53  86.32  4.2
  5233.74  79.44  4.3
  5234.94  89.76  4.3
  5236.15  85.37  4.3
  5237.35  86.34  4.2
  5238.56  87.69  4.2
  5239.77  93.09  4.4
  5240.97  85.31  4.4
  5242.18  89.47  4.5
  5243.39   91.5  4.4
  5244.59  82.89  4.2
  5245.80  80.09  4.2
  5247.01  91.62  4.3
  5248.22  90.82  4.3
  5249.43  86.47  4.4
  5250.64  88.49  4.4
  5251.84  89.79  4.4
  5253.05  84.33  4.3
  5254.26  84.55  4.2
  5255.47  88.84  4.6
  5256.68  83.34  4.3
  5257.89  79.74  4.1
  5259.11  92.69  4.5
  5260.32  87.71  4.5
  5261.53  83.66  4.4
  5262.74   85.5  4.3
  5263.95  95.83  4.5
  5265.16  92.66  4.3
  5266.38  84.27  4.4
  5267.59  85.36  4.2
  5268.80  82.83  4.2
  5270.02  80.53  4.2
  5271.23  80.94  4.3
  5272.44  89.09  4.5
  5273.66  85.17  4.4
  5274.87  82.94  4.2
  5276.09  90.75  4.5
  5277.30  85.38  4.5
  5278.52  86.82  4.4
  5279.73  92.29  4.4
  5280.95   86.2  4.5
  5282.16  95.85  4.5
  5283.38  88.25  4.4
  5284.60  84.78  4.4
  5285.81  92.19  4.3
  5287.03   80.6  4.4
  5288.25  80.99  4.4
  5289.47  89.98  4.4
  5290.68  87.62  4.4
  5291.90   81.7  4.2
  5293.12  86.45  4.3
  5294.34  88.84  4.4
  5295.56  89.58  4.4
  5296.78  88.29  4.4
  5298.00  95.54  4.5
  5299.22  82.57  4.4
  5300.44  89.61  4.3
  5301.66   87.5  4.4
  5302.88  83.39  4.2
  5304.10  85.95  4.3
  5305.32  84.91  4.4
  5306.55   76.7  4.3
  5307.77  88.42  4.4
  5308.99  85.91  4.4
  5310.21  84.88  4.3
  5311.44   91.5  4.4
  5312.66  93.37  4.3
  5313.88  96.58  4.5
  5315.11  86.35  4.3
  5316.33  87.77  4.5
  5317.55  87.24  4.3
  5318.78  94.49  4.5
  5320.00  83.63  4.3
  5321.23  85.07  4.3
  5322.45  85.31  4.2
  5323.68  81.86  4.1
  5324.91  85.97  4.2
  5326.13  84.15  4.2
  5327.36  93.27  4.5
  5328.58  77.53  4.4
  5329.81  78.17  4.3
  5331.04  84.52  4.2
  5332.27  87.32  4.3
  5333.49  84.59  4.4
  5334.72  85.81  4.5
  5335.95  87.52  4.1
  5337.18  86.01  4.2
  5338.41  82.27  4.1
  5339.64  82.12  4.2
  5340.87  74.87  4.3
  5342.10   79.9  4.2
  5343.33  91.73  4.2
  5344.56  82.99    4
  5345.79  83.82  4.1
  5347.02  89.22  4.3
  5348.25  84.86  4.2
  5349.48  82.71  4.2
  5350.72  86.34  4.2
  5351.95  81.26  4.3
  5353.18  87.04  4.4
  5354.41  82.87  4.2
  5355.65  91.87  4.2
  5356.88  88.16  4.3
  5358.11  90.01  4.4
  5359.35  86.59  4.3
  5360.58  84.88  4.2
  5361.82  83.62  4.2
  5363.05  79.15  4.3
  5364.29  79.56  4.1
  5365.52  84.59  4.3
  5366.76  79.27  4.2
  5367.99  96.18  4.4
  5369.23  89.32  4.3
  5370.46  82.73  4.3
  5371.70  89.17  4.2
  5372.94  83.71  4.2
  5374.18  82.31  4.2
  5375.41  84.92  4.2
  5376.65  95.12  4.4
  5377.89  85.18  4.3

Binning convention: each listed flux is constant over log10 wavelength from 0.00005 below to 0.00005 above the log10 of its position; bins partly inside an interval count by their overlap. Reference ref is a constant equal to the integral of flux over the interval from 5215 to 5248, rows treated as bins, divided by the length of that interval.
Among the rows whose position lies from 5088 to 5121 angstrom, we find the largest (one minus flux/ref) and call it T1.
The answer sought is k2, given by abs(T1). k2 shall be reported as 0.072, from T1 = 0.07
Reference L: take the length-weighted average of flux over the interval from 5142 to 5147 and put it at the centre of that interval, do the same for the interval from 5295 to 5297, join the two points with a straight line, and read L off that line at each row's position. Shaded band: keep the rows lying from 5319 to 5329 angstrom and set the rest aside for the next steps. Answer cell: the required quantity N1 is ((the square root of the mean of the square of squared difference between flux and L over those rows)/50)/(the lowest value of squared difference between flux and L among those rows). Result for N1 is 0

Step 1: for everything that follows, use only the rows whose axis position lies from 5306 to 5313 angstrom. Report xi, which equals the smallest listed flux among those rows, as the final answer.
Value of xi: 76.7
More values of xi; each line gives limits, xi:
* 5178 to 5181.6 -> 86.56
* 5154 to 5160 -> 84.54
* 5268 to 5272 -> 80.53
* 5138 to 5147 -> 81.08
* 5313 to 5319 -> 86.35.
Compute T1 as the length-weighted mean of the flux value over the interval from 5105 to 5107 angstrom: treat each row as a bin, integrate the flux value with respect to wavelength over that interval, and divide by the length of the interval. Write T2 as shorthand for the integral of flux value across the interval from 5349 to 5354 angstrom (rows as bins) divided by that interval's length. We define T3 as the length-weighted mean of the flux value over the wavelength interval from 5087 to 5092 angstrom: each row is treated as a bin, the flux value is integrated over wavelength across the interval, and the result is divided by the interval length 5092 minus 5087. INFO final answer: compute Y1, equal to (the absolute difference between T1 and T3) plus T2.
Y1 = 86.2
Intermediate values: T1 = 90.8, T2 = 84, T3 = 89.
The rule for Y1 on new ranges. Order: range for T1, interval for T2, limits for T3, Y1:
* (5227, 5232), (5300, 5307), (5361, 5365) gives 88.2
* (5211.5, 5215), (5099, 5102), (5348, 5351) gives 96.0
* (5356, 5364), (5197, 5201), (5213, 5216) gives 93.0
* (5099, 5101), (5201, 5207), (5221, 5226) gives 93.0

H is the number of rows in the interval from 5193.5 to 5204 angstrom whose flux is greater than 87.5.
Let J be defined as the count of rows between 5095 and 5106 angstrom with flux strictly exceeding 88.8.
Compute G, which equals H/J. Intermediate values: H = 5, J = 3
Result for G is 1.67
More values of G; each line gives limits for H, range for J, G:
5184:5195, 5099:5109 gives 0.80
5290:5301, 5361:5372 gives 2.00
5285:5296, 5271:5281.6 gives 1.67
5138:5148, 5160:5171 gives 1.00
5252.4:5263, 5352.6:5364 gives 1.50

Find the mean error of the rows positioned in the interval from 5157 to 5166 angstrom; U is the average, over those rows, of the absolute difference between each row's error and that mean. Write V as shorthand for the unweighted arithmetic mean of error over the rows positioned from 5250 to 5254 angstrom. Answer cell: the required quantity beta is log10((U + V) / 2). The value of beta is 0.349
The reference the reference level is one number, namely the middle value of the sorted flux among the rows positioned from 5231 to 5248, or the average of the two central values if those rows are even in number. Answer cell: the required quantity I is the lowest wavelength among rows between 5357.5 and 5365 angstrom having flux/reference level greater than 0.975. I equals 5358.11 angstrom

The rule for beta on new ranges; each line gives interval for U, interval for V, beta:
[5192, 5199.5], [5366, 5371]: 0.341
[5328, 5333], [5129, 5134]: 0.340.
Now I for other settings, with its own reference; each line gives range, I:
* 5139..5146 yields 5139.39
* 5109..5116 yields 5109.89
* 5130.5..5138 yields 5131.12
